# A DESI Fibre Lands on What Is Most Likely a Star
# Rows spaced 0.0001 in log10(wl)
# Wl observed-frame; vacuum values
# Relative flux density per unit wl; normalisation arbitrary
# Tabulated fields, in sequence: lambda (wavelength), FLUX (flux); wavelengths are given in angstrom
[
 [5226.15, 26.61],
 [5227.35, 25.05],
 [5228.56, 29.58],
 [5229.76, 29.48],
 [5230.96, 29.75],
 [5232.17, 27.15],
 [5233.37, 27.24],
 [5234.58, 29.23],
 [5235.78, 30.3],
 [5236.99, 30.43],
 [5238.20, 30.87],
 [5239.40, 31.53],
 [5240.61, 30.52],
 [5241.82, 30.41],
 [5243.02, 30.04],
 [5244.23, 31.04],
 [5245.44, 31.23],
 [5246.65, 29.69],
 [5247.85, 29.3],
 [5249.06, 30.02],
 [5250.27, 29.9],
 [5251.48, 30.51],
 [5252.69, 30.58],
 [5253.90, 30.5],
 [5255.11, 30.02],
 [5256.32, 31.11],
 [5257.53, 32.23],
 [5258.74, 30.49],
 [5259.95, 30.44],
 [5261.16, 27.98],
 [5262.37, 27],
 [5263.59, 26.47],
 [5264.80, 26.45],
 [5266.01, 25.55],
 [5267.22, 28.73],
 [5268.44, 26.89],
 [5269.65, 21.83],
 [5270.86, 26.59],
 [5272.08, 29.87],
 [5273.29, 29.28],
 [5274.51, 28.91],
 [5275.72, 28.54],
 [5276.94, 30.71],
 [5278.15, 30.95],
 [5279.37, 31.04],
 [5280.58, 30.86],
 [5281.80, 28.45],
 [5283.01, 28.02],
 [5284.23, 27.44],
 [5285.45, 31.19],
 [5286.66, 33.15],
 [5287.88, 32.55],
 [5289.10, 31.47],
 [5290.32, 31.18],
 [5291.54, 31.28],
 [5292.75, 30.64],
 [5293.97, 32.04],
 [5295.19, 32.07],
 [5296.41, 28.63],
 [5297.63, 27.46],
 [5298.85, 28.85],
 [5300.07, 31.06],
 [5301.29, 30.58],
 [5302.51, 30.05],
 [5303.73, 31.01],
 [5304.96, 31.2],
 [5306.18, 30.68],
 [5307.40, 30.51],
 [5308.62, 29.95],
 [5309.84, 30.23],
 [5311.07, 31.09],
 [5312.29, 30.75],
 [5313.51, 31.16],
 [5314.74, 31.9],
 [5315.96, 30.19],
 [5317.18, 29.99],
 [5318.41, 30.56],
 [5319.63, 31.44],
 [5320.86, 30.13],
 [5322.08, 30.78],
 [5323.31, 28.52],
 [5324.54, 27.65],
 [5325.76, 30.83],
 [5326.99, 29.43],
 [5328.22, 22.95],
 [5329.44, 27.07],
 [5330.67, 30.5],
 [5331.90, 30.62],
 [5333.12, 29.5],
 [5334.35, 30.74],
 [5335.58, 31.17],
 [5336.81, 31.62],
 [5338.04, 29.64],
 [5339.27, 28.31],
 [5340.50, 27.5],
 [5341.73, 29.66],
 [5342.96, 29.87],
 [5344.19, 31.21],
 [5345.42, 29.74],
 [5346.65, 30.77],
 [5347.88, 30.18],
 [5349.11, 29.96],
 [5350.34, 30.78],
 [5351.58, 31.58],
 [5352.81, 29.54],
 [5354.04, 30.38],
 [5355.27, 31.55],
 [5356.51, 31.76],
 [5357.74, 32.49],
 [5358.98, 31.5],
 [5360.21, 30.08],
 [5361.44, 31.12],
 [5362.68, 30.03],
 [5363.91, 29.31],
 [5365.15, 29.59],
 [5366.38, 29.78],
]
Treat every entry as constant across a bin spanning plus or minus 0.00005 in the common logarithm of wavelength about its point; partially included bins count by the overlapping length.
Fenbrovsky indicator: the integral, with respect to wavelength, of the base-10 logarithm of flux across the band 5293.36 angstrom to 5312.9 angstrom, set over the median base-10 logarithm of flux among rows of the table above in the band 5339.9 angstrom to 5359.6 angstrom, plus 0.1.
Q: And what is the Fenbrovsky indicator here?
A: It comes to 19.60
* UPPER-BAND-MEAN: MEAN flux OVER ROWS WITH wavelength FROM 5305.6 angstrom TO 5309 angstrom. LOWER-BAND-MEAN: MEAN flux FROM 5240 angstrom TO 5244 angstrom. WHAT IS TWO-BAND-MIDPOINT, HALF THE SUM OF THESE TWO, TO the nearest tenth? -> 30.4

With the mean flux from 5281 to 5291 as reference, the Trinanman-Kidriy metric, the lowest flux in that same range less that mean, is -3.0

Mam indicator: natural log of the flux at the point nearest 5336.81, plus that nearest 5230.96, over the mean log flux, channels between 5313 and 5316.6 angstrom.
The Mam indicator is 1.99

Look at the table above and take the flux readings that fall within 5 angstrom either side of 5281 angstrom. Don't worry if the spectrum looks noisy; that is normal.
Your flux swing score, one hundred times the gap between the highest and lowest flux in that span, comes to 375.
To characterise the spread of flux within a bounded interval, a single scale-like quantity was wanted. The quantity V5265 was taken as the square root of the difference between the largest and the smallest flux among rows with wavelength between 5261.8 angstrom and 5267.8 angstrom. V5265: 1.8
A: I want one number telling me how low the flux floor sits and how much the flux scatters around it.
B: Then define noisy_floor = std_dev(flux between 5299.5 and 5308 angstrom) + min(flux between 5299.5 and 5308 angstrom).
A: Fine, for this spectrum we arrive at 30.4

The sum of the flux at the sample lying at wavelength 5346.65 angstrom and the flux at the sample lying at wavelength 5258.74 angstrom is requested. 61.3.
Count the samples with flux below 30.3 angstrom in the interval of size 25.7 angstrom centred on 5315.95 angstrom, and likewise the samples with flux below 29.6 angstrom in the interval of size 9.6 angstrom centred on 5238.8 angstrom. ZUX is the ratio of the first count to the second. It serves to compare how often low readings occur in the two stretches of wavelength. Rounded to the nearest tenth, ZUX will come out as 9.0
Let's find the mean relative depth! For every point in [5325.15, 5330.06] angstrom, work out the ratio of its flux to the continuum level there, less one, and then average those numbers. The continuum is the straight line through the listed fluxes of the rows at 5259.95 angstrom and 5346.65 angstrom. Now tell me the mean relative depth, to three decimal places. -0.102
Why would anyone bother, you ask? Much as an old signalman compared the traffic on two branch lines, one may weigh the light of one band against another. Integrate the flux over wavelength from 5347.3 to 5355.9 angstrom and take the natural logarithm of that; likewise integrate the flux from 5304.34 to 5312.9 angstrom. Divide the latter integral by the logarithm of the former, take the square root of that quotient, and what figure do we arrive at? 6.86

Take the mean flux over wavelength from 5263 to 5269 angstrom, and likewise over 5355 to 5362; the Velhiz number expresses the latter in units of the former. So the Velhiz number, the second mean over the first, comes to 1.17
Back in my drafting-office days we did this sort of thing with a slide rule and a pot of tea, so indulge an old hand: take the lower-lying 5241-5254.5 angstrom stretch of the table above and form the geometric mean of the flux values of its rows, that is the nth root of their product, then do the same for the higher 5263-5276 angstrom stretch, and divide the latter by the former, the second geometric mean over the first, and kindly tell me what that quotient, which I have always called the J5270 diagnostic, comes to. 0.89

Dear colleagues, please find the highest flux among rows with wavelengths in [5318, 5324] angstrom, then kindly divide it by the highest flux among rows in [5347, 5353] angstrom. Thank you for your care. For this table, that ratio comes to 1.00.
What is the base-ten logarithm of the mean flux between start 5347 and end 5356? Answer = 1.49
